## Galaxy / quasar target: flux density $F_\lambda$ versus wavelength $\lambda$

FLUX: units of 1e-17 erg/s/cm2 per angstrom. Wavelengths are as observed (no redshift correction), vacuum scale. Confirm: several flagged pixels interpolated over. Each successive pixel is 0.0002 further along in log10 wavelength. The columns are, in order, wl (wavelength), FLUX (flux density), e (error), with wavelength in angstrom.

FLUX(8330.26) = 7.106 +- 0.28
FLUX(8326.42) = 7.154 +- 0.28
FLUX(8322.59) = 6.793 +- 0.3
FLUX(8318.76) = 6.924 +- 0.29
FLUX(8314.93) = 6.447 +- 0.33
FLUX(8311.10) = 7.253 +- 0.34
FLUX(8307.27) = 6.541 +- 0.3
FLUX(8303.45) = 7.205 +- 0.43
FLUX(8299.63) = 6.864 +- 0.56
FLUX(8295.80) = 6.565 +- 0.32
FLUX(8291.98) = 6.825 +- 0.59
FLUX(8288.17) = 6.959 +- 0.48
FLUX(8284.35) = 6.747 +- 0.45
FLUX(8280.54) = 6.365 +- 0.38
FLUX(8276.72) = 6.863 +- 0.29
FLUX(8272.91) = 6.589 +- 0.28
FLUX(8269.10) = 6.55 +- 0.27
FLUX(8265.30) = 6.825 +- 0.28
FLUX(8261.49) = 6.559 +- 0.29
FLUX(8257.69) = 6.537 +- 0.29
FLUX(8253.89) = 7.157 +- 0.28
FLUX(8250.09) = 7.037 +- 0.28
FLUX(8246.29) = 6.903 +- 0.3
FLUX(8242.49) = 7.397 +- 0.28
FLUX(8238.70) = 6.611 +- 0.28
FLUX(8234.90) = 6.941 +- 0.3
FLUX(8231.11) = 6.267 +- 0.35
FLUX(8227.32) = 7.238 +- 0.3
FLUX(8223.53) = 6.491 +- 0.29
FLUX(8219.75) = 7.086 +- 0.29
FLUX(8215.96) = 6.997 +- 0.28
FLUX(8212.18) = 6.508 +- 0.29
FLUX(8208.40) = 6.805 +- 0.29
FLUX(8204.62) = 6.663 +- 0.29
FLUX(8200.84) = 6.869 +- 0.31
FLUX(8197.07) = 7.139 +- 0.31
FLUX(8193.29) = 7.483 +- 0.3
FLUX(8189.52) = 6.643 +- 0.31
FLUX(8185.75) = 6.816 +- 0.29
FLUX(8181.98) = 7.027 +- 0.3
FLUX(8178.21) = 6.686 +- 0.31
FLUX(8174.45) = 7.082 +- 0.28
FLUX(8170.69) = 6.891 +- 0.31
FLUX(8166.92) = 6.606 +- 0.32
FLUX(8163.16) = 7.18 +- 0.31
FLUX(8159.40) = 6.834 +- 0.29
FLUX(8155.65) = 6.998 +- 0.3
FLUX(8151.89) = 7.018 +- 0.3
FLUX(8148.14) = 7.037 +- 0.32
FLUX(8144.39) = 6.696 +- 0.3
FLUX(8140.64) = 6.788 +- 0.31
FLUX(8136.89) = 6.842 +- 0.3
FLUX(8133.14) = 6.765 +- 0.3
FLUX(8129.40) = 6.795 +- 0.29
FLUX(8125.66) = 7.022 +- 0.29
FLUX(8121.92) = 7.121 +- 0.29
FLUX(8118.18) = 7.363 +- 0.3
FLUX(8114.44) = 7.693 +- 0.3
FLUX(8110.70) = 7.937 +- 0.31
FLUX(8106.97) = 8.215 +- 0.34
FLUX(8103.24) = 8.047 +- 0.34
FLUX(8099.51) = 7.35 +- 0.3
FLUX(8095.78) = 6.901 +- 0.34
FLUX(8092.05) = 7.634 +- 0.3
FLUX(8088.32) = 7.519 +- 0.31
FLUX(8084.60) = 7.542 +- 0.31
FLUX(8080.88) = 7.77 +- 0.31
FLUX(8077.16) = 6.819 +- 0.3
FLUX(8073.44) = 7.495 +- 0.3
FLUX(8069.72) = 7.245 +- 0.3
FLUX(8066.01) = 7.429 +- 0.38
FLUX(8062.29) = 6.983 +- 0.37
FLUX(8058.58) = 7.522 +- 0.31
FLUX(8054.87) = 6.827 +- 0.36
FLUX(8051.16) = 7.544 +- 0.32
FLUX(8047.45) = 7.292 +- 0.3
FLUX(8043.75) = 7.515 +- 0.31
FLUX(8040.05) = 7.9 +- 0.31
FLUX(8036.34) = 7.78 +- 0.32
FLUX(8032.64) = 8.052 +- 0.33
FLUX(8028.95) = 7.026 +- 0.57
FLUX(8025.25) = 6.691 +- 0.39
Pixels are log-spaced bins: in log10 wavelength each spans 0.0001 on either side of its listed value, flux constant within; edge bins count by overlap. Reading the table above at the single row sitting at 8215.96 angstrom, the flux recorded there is 6.997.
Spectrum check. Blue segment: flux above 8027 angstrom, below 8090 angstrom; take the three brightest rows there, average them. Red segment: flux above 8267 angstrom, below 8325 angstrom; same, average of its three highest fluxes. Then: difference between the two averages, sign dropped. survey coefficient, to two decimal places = 0.77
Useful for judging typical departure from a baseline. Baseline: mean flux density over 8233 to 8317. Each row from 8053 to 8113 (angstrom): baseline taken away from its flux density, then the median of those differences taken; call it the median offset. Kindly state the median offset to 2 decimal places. 0.70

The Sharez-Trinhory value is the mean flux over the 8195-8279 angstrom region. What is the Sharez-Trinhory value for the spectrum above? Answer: 6.82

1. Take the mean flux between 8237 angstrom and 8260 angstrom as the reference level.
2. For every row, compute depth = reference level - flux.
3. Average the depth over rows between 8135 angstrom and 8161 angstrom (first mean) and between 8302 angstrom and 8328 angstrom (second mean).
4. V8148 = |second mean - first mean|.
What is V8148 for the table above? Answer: 0.01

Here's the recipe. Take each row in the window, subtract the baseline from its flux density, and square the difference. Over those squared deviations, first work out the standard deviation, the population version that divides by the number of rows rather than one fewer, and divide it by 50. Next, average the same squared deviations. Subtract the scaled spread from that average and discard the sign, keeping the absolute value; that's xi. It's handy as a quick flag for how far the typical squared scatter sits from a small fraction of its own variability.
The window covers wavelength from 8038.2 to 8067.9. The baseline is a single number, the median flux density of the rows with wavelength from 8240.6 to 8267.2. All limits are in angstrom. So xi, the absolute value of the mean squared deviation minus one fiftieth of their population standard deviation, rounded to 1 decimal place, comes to 0.3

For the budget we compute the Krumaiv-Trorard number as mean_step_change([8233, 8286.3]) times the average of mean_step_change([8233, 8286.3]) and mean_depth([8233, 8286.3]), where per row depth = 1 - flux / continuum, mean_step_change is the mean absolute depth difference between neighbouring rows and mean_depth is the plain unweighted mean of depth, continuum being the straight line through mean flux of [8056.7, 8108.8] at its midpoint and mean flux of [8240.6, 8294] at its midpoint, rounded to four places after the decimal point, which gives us 0.0013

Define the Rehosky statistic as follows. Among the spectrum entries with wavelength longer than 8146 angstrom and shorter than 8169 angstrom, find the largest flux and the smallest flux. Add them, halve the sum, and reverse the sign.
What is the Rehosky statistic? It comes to -6.89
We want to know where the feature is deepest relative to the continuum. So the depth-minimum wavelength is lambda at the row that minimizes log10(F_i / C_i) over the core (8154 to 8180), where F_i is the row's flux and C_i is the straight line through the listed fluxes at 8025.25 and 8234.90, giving 8166.92 angstrom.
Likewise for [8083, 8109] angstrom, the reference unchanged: 8095.78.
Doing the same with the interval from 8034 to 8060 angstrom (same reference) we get 8054.87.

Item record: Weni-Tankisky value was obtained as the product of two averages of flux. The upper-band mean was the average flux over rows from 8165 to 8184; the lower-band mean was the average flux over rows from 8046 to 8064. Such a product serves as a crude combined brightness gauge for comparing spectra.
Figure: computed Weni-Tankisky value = 49.6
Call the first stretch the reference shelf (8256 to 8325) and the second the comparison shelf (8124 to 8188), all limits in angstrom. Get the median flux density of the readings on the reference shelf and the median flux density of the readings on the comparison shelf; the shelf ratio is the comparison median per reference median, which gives 1.01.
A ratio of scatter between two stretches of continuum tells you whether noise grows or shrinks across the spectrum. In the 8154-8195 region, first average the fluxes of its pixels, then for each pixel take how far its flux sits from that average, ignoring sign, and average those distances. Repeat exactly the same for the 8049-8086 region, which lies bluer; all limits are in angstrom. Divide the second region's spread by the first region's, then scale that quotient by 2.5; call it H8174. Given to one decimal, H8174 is 3.5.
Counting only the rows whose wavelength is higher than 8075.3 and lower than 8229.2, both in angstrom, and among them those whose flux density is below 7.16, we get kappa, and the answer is 28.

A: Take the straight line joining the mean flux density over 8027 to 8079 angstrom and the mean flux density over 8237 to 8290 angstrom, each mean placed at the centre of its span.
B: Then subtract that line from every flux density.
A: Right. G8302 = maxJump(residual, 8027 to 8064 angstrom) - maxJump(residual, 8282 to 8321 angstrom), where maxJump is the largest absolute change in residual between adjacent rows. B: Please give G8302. 0.24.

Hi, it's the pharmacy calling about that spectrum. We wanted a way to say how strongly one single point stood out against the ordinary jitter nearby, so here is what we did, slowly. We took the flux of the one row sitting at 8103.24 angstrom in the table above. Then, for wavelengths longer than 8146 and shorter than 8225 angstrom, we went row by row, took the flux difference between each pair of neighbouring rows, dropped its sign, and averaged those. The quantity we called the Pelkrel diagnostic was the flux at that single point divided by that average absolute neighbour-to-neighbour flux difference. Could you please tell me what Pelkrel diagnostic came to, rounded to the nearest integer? 27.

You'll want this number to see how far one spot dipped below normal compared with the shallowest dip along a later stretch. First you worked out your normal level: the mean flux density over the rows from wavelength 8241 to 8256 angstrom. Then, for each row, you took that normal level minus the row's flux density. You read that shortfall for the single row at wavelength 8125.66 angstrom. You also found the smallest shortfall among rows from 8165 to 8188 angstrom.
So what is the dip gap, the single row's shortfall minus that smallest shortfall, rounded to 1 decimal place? 0.1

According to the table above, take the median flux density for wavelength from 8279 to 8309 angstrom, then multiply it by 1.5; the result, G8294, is 10.2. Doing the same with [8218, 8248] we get 10.4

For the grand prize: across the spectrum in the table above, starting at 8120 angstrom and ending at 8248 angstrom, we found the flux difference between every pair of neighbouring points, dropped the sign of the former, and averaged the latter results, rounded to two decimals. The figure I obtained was 0.33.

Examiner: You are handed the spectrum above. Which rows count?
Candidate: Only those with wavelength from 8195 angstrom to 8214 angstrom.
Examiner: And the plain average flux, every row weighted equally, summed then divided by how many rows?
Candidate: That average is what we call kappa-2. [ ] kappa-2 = 6.8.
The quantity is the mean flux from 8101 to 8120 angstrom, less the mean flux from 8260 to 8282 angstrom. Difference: 1.2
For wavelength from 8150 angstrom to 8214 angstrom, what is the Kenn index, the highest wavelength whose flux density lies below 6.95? 8212.18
